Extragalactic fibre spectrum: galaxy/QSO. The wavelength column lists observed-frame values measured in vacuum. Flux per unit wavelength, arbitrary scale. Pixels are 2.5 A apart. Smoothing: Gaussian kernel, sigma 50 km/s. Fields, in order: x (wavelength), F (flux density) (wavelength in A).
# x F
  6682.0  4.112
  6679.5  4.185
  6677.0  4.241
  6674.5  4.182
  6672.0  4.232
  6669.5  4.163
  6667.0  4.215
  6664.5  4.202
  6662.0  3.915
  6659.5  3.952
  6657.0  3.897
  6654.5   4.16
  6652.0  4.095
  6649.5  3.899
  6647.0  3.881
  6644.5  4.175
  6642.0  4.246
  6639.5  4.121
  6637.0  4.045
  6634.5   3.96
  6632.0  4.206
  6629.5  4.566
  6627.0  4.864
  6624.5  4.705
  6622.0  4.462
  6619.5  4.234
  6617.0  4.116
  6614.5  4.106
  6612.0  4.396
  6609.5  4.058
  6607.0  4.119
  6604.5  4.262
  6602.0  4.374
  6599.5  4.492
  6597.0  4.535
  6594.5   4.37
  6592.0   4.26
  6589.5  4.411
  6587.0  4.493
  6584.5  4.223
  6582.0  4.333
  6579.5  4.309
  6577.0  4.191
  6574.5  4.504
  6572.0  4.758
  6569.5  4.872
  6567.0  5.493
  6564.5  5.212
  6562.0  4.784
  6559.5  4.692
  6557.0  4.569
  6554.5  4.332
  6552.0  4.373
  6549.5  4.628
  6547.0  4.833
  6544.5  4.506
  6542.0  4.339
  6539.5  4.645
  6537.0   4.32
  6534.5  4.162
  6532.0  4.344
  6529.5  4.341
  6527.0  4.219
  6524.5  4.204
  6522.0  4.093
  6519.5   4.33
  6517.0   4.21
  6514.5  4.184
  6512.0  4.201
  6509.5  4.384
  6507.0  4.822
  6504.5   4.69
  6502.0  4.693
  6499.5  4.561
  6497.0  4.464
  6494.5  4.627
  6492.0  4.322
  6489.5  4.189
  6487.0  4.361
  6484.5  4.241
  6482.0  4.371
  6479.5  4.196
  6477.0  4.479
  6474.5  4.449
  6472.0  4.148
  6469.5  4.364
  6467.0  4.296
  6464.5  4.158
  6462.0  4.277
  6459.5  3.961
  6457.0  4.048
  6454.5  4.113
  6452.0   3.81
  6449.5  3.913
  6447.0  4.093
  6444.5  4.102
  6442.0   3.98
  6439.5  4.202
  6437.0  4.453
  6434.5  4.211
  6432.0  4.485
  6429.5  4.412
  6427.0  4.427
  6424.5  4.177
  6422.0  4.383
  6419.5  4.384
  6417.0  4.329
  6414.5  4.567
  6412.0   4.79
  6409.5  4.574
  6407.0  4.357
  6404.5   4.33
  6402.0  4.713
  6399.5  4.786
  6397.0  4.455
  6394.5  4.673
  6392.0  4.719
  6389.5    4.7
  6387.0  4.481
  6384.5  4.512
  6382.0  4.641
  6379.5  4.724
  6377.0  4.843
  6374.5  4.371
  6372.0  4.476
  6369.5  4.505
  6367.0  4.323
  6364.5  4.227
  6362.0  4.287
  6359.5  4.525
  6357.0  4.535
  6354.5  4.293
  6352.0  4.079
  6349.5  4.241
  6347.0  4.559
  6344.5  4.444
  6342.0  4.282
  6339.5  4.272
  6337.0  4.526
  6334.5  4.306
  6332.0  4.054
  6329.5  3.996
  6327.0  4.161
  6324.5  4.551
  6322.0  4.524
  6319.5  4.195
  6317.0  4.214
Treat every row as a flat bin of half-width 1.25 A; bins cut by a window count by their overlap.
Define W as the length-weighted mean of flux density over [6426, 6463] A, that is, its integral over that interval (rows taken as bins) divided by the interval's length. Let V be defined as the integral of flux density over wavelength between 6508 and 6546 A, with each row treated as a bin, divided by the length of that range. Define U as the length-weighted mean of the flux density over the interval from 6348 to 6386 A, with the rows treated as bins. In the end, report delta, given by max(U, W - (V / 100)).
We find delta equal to 4.44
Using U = 4.44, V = 4.31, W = 4.16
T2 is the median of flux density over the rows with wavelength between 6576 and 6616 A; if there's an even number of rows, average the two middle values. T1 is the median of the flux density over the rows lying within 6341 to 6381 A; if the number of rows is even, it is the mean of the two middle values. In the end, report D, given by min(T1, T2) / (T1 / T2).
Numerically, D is 4.2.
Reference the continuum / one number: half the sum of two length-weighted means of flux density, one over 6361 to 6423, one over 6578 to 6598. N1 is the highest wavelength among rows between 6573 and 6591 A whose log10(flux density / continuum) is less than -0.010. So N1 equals 6584.5 A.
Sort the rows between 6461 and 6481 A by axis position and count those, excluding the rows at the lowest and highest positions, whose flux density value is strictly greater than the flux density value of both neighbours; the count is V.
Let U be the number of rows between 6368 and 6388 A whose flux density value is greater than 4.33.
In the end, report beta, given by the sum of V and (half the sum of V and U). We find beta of 7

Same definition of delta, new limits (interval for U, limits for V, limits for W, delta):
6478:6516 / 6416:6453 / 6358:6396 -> 4.49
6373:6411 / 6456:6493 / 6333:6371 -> 4.59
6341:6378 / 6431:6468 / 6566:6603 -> 4.46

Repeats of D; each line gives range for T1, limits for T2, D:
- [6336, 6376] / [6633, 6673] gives 3.9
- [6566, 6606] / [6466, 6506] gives 4.3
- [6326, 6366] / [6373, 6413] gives 4.7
